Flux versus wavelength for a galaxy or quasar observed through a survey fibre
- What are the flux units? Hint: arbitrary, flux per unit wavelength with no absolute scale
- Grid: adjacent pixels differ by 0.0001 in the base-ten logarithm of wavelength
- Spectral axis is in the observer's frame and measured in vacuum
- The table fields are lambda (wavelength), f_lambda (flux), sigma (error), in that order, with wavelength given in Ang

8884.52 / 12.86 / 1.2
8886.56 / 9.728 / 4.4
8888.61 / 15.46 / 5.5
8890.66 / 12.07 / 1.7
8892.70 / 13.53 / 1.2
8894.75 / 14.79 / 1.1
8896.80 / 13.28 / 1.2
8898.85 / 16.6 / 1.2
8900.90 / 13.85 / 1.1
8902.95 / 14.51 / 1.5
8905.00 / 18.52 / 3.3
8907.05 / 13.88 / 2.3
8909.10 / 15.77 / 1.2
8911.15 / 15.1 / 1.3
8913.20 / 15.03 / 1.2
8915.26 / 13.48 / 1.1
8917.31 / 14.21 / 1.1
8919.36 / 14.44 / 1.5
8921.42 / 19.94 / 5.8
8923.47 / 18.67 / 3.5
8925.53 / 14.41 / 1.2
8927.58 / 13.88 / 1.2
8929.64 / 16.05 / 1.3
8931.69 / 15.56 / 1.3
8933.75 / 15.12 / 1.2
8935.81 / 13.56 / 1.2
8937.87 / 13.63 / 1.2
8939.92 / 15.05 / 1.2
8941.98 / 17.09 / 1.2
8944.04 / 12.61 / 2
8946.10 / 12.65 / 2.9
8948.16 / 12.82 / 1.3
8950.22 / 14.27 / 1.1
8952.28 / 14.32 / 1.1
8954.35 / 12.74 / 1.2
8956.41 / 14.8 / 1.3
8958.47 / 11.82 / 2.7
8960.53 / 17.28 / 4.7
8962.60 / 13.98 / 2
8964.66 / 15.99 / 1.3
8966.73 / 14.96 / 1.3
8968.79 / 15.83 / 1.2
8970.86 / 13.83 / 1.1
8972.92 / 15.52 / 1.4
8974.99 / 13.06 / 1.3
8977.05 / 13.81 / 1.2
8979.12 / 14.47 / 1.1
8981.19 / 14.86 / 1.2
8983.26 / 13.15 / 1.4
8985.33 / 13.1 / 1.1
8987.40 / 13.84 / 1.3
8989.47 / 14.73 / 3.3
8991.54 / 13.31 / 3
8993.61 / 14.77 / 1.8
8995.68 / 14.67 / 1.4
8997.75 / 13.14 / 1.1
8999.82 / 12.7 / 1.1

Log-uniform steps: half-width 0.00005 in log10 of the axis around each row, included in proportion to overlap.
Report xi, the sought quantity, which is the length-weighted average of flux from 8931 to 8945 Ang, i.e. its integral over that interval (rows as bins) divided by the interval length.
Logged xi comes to 14.6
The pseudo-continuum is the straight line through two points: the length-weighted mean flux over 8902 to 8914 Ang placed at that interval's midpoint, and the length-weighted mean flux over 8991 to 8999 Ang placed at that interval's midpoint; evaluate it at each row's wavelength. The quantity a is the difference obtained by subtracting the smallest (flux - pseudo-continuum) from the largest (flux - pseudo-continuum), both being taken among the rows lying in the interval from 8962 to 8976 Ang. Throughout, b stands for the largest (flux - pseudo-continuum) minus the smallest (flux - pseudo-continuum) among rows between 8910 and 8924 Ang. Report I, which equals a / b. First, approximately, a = 2.8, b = 6.6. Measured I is 0.4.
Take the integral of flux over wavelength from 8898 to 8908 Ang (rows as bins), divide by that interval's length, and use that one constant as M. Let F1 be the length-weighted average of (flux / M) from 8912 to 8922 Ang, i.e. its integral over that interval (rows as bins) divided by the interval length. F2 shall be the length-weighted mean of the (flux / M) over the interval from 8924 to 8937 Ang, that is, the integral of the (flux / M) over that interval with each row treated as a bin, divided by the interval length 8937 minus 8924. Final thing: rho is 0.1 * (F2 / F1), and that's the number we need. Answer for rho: 0.098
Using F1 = 0.98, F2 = 0.963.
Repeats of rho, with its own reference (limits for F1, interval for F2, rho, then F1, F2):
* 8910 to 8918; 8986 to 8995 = 0.098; 0.94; 0.914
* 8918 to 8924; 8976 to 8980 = 0.081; 1.13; 0.914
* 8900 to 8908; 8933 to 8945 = 0.095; 0.98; 0.938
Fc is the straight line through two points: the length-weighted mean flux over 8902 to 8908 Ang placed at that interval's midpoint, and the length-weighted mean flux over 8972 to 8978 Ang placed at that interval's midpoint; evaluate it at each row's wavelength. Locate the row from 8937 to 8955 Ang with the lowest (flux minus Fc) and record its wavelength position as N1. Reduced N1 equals 8944.04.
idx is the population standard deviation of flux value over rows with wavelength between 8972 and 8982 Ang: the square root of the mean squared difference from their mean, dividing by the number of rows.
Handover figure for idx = 0.8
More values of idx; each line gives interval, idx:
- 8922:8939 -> 1.6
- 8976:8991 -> 0.7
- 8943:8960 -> 1.0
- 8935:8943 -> 1.4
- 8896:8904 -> 1.3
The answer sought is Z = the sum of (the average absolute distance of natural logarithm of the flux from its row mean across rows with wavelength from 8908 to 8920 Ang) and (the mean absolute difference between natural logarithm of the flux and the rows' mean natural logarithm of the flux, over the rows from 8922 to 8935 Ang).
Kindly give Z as 0.115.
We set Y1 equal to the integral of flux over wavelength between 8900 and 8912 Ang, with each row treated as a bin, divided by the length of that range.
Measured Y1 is 15.3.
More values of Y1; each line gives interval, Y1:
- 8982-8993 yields 13.7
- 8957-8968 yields 14.8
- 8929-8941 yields 14.8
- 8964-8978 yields 14.7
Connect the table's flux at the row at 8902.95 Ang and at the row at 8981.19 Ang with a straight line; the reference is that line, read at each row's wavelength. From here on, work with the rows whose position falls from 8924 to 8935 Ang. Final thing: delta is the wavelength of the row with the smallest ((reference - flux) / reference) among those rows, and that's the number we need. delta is 8929.64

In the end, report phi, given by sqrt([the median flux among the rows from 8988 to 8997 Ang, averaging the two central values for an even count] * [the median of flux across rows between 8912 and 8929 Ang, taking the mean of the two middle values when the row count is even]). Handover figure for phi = 14.6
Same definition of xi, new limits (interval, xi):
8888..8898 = 13.8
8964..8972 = 15.1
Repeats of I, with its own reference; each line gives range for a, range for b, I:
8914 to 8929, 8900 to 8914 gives 1.4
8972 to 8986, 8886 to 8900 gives 0.3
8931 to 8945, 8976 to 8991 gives 2.6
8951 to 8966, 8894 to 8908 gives 1.0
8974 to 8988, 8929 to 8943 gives 0.5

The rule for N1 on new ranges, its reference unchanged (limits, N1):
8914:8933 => 8915.26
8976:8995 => 8985.33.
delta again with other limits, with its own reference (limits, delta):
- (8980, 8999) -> 8981.19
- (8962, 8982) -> 8964.66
